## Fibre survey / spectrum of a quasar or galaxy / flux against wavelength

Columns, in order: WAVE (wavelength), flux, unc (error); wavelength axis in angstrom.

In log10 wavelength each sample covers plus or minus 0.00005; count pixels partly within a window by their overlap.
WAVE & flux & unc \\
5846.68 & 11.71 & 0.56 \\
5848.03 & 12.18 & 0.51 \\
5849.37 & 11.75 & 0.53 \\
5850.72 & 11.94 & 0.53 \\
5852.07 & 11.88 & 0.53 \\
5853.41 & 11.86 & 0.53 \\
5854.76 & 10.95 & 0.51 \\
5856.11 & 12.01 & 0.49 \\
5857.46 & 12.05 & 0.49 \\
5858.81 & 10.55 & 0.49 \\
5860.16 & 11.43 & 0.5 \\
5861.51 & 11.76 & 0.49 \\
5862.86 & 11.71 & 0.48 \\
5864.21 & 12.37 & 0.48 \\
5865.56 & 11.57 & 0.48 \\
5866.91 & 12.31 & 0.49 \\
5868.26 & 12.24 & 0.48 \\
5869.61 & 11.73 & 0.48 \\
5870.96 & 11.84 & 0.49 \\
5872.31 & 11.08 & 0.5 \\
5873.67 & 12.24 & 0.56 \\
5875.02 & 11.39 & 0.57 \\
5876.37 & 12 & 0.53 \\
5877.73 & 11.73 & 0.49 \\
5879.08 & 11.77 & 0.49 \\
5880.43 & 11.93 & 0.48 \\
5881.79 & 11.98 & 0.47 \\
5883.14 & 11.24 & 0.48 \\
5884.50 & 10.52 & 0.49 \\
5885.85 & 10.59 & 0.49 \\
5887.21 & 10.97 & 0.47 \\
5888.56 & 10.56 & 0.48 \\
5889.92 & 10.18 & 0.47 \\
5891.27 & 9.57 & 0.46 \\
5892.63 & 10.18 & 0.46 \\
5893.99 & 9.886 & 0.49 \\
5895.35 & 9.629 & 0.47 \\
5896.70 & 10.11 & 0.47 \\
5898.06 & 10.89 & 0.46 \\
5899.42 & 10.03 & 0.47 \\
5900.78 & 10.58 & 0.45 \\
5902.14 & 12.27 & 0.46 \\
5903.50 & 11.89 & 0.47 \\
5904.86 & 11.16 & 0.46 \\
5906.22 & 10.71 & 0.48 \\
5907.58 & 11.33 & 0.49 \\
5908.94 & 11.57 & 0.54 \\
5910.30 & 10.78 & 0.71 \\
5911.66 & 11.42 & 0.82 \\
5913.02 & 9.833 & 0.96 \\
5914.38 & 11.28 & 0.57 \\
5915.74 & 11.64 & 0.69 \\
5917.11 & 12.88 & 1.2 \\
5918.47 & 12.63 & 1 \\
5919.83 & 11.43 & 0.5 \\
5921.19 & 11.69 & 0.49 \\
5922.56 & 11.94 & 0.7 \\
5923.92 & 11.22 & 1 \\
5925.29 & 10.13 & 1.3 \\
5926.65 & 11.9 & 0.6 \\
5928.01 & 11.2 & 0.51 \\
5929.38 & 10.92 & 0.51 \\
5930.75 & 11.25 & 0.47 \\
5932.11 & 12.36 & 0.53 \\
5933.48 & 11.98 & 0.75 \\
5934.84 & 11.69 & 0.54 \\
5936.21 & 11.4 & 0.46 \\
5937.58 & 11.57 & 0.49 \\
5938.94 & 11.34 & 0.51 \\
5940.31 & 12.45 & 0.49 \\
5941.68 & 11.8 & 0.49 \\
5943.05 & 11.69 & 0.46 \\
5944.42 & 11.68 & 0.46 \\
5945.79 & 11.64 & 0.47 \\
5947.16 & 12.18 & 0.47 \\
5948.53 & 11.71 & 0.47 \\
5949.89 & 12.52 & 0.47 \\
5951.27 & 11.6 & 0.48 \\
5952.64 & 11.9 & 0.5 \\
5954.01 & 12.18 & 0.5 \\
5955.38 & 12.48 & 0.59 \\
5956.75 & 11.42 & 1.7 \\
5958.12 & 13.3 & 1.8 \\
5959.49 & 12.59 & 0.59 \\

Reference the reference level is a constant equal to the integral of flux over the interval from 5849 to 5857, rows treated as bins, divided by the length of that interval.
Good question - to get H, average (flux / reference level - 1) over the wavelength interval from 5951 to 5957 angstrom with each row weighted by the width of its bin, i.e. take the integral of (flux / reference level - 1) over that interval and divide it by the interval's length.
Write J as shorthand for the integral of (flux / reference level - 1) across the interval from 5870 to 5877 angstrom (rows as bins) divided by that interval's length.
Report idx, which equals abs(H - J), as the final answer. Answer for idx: 0.023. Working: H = 0.02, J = 0.00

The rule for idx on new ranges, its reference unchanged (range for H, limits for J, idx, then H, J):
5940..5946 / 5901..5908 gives 0.035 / 0.01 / -0.03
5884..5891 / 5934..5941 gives 0.102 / -0.10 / 0.00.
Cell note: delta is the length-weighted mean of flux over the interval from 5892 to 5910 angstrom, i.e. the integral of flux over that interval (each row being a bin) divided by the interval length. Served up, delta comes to 10.8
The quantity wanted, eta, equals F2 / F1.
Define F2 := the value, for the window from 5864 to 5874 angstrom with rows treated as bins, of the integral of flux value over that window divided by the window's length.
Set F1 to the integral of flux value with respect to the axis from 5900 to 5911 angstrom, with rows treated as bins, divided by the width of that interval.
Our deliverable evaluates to 1.05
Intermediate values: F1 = 11.3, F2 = 11.9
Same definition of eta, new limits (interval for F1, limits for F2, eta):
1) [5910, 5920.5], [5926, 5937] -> 1.01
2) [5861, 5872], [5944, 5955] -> 1.00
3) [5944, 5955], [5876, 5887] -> 0.96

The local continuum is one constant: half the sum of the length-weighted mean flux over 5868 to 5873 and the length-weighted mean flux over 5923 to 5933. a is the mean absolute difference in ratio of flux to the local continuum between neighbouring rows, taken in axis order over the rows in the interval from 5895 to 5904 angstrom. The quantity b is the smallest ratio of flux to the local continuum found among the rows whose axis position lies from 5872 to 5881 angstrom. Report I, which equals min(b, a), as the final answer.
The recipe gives 0.069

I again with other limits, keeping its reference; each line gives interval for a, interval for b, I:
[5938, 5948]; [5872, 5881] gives 0.036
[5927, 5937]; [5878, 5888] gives 0.039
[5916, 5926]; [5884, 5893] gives 0.055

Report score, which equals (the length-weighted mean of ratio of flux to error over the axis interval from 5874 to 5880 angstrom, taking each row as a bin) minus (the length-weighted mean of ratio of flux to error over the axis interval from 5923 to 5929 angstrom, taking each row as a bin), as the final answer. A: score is 7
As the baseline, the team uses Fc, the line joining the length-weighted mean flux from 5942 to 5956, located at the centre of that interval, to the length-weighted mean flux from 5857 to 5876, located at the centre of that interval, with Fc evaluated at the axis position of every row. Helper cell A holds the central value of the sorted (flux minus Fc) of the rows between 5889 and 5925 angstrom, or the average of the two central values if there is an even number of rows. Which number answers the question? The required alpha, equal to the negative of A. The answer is 0.7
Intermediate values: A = -0.7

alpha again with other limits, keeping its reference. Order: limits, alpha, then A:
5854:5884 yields 0.0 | 0.0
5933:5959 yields 0.2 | -0.2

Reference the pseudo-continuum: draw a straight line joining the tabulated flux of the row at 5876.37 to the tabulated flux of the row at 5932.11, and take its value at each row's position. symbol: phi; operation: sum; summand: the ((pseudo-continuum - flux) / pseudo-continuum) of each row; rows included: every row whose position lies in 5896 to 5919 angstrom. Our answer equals 1.35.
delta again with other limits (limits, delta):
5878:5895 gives 10.8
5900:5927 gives 11.4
